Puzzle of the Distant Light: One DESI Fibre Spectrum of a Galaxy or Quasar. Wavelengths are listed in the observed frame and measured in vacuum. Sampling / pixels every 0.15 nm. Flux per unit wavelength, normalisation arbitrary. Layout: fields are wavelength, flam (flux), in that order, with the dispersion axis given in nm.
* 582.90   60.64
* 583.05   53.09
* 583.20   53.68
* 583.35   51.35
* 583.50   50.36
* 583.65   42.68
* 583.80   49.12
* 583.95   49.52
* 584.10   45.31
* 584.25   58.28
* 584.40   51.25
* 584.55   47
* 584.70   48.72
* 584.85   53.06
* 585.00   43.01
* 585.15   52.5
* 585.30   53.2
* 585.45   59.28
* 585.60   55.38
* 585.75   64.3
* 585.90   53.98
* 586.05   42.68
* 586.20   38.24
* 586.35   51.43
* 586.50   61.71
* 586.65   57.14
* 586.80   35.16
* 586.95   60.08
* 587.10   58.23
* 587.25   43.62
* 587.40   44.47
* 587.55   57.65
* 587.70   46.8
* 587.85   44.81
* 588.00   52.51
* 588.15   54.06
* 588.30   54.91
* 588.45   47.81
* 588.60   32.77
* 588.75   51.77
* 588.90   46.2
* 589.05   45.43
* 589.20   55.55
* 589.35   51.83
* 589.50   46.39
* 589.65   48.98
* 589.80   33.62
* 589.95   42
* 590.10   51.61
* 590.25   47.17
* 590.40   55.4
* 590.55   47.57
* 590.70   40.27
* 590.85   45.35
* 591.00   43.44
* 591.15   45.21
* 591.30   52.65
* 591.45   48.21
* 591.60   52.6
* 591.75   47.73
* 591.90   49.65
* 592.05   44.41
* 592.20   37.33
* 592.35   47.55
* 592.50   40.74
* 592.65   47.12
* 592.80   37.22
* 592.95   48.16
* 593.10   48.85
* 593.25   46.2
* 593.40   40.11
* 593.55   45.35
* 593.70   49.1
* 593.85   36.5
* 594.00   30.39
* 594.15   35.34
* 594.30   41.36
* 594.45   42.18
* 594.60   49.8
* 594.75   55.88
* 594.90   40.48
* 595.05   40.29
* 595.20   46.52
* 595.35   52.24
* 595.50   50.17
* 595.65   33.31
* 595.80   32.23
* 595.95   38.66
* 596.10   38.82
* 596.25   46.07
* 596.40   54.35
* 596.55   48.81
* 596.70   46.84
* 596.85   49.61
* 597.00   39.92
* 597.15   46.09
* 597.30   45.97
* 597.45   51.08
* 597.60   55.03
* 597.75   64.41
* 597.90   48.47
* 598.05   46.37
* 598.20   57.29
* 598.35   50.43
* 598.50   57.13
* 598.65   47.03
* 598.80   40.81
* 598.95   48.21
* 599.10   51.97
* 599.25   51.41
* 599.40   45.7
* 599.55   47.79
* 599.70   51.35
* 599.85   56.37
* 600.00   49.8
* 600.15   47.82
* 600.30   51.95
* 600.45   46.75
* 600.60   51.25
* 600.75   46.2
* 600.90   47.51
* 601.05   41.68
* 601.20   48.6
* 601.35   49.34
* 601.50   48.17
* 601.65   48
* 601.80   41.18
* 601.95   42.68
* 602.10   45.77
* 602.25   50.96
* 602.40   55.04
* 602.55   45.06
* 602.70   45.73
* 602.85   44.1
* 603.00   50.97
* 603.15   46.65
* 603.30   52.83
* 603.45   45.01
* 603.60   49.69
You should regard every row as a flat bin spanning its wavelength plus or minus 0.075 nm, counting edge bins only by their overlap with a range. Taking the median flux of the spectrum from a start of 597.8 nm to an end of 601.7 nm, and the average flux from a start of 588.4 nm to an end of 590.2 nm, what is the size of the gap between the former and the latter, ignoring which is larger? 2.2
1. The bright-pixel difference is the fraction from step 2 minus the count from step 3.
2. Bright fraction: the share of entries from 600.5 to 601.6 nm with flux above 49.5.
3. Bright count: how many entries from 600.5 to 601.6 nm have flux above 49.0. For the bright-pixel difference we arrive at -1.9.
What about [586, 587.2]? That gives -4.4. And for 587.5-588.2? -2.4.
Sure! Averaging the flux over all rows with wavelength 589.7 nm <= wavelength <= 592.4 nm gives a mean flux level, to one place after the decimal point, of 46.2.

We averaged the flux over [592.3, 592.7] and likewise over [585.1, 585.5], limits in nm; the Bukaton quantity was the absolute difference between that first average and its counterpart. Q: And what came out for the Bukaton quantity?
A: 10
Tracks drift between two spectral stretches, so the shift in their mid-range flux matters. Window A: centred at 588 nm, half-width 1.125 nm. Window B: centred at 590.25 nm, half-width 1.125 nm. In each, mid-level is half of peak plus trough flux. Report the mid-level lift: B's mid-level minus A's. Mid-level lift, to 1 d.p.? -1.8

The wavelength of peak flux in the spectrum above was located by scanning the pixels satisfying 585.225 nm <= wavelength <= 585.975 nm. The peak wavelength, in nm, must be 585.75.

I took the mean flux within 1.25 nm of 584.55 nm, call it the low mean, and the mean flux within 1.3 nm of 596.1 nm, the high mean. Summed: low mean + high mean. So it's 95.6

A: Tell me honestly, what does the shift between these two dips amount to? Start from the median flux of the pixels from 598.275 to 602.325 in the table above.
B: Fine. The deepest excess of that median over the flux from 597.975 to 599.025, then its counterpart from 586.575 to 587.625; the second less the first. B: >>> 6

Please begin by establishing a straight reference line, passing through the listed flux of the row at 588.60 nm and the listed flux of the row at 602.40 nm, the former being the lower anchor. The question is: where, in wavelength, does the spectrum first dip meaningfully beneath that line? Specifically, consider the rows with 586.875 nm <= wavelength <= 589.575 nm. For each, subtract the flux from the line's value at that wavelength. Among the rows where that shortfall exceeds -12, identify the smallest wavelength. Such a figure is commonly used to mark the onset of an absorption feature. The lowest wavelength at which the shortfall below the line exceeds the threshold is 588.60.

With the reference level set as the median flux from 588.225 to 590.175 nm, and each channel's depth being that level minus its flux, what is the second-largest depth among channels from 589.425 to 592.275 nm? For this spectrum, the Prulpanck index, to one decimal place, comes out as 10.5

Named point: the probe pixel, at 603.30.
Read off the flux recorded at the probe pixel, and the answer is 52.83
